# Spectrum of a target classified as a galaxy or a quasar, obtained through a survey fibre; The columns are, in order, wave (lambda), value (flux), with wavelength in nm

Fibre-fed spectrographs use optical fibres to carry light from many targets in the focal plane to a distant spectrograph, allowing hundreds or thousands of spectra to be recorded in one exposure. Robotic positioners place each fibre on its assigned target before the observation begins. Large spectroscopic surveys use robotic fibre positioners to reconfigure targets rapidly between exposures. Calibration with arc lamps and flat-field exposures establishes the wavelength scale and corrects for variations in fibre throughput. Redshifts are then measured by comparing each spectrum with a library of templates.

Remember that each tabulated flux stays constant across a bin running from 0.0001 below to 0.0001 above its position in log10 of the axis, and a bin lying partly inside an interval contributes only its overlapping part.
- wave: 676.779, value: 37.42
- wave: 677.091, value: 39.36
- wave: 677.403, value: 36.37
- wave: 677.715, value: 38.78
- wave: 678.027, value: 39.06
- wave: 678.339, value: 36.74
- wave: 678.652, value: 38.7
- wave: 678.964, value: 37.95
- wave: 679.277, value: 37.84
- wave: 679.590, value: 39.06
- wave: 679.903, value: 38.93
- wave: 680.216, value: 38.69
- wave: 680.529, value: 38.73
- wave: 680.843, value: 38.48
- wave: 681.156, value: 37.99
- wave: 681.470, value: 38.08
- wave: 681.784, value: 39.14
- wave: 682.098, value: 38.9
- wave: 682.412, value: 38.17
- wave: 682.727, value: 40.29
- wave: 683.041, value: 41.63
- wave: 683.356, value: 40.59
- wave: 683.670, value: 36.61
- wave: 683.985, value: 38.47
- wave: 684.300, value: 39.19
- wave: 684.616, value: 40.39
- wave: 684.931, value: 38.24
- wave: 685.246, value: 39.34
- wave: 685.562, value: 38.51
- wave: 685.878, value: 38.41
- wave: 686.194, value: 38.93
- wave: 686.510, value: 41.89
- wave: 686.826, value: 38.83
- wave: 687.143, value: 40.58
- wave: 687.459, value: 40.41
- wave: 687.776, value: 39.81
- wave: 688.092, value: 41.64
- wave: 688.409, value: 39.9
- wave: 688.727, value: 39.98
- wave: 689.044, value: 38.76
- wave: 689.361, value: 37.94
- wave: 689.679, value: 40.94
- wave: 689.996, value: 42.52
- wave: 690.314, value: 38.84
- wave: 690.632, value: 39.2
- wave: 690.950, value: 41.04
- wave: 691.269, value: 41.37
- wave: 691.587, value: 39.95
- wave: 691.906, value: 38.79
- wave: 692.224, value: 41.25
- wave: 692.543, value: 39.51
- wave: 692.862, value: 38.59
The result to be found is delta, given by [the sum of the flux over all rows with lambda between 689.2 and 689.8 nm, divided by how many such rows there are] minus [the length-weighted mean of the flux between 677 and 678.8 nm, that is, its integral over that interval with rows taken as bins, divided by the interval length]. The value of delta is 1.3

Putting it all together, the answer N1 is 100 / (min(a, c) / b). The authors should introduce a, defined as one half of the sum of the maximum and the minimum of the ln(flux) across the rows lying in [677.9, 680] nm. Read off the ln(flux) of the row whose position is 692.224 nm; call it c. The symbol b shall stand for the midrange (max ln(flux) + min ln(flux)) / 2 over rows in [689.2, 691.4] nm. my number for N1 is 101.6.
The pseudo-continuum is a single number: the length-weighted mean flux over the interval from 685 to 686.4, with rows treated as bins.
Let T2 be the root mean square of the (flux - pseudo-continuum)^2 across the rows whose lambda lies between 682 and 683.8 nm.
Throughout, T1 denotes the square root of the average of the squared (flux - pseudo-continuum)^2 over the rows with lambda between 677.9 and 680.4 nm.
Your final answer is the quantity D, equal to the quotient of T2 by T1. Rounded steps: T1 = 1.7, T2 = 4.0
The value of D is 2.42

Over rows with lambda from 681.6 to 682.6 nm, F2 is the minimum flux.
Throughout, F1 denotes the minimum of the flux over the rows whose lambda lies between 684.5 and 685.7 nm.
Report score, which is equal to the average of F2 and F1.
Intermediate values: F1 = 38.24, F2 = 38.17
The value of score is 38.2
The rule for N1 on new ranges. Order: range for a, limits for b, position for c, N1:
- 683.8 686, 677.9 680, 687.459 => 99.0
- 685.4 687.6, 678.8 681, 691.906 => 99.8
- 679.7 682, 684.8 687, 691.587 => 101.0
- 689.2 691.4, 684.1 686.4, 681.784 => 100.1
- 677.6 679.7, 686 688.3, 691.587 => 101.7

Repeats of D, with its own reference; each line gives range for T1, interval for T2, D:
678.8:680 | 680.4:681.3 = 0.67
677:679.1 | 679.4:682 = 0.12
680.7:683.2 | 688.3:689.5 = 0.33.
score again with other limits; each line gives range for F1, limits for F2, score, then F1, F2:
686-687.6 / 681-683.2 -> 38.4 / 38.83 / 37.99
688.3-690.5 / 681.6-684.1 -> 37.3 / 37.94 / 36.61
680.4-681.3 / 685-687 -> 38.2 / 37.99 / 38.41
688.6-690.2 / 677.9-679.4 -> 37.3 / 37.94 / 36.74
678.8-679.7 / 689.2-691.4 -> 37.9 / 37.84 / 37.94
